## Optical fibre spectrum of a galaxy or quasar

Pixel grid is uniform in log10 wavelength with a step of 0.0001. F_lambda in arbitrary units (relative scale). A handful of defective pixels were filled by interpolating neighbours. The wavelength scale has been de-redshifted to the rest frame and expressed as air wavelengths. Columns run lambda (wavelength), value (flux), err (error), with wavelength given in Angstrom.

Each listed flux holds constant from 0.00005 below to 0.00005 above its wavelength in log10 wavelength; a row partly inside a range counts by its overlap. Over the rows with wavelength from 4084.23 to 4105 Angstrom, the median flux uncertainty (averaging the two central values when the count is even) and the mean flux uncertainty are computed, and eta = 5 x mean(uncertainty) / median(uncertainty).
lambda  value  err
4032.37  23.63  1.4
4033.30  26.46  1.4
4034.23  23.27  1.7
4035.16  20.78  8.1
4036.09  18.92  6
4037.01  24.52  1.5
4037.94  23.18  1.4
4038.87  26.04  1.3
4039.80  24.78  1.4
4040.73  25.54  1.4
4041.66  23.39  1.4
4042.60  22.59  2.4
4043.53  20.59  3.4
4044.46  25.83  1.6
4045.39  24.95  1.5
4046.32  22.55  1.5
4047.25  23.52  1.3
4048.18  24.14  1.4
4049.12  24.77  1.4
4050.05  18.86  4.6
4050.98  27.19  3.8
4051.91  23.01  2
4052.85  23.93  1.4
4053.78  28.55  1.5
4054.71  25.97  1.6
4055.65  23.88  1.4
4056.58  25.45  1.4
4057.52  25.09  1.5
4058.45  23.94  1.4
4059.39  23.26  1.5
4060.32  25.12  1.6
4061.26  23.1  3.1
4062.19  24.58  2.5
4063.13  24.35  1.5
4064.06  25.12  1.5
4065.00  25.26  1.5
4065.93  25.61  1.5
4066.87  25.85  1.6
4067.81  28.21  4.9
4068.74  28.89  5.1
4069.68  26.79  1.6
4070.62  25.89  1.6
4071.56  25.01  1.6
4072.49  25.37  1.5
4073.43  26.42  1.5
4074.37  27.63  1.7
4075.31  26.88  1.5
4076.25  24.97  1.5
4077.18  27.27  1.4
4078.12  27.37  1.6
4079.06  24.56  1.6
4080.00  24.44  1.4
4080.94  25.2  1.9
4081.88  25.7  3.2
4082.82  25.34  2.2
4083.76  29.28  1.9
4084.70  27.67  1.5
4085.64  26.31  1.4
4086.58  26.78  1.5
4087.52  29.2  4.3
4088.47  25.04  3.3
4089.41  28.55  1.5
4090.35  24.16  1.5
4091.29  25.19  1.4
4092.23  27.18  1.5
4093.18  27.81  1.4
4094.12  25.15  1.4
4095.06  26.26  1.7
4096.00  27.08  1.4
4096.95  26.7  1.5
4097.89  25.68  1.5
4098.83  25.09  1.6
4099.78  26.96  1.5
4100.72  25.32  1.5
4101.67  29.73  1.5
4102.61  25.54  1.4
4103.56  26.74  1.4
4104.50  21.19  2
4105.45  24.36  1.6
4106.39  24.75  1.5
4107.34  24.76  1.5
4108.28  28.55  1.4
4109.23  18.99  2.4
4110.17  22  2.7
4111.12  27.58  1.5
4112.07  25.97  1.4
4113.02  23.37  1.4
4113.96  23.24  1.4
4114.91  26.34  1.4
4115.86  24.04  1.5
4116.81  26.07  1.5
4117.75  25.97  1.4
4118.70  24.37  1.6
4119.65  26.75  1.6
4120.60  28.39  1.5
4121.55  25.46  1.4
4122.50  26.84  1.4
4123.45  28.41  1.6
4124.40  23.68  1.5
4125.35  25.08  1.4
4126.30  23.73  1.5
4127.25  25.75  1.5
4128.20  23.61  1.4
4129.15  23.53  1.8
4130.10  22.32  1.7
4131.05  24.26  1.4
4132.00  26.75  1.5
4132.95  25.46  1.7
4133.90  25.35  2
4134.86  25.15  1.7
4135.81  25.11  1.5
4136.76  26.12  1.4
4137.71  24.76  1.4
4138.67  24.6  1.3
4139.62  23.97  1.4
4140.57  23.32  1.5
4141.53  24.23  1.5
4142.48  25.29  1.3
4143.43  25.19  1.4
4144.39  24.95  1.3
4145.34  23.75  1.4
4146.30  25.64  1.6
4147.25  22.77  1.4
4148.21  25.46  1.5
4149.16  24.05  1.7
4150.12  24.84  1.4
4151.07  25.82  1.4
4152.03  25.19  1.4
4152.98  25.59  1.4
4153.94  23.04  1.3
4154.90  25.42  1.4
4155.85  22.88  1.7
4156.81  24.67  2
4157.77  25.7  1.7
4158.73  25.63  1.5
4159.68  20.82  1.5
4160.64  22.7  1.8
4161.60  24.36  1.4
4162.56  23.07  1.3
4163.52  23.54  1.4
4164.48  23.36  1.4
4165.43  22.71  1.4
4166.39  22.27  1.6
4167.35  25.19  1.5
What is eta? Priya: 5.7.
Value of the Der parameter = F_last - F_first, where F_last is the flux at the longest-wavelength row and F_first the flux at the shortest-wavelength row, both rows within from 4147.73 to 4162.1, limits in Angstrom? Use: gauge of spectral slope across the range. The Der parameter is -1.1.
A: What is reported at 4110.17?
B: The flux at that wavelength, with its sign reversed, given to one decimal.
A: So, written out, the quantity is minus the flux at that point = -22.0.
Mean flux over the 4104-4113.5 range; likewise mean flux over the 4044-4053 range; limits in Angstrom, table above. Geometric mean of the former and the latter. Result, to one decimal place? 24.0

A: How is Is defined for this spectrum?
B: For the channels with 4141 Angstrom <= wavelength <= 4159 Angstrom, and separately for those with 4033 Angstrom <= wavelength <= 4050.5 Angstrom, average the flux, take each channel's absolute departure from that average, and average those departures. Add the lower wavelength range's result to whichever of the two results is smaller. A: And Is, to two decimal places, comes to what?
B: 2.56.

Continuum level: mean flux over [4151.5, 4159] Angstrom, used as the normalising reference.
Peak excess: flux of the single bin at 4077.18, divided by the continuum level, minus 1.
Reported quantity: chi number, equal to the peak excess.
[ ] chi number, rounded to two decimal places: 0.10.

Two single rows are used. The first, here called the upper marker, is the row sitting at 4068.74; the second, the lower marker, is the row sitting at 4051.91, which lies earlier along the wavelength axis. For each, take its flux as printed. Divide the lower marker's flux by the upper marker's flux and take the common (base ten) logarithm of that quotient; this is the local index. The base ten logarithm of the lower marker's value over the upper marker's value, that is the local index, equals -0.10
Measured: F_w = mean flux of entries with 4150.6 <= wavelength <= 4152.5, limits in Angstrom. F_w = 25.5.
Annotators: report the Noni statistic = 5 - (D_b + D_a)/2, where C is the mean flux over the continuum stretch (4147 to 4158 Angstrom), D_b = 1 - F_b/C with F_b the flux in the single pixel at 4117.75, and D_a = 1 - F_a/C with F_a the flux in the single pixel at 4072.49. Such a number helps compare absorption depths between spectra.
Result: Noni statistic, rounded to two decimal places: 5.04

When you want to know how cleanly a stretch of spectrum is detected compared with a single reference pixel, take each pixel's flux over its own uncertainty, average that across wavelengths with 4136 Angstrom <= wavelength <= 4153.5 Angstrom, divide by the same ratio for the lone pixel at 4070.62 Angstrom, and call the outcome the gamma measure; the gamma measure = 1.08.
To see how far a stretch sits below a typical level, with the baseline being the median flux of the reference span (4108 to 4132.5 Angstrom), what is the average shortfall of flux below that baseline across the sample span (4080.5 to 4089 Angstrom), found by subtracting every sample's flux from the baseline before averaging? -1.5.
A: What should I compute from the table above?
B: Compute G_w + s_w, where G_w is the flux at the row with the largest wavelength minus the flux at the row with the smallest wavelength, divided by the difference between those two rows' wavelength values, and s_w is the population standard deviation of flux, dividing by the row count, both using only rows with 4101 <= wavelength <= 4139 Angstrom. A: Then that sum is 1.9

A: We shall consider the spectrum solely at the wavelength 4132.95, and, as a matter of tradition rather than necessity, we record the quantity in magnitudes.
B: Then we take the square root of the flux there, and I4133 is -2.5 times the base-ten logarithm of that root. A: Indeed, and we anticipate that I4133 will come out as -1.76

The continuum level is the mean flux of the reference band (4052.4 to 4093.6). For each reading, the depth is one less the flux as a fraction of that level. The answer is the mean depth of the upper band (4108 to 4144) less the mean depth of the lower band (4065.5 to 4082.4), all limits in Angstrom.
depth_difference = 0.048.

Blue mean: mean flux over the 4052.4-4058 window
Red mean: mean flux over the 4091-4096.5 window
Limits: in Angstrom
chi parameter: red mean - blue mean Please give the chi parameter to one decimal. 1.0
